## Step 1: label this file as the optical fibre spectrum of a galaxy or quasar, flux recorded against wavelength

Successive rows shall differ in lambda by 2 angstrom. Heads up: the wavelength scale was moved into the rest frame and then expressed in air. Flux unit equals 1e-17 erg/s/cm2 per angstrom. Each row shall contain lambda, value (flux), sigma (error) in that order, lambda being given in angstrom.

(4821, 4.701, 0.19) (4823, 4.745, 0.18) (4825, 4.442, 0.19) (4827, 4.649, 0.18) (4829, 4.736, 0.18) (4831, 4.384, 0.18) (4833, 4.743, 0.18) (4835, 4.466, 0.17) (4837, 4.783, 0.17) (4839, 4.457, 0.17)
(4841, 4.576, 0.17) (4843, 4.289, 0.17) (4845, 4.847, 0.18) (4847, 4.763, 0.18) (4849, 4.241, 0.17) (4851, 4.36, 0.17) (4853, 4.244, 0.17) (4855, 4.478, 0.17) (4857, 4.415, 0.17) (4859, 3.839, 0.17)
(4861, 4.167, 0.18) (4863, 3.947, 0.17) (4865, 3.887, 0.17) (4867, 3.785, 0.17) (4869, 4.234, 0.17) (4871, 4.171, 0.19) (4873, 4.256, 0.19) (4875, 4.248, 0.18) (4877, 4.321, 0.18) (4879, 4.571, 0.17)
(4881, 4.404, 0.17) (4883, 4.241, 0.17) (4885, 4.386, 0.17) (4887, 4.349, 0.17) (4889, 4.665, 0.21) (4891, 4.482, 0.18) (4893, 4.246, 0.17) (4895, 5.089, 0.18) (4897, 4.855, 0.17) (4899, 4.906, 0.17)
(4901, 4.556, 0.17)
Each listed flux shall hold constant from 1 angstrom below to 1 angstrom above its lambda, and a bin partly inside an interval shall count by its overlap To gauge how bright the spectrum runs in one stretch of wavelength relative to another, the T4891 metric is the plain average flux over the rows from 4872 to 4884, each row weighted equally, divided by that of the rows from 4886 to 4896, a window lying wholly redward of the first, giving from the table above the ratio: 0.95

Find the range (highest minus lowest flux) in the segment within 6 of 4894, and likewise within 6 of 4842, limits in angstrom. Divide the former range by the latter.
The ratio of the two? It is 1.5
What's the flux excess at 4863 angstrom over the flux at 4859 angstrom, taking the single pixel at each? 0.1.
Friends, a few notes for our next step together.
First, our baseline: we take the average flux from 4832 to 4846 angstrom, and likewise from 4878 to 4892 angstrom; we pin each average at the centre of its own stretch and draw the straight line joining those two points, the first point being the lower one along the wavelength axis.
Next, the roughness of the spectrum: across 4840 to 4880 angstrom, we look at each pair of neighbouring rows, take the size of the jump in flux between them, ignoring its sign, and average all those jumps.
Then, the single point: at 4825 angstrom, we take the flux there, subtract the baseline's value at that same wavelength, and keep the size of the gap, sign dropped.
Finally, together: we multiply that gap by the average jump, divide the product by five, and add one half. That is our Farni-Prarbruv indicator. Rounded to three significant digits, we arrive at 0.509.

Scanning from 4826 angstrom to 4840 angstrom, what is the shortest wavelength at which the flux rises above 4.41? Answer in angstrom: 4827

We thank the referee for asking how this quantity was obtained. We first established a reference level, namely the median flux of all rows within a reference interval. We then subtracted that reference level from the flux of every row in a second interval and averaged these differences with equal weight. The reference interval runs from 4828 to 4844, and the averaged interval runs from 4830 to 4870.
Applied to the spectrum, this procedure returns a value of -0.2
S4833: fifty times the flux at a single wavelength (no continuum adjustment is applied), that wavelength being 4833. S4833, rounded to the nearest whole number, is 237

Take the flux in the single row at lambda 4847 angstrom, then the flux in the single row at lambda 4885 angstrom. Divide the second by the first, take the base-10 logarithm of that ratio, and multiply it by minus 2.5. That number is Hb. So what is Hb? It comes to 0.09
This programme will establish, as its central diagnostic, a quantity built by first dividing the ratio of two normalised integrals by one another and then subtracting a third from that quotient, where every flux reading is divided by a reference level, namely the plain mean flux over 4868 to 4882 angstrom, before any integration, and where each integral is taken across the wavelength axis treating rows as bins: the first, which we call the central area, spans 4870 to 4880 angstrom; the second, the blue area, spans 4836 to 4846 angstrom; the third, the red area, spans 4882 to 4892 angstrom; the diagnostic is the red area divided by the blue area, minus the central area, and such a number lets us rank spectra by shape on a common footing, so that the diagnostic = -9.0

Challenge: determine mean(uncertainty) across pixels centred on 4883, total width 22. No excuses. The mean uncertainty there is 0.178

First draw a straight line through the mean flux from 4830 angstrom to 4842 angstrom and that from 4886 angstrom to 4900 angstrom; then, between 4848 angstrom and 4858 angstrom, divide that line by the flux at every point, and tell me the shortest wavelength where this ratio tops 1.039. 4849 angstrom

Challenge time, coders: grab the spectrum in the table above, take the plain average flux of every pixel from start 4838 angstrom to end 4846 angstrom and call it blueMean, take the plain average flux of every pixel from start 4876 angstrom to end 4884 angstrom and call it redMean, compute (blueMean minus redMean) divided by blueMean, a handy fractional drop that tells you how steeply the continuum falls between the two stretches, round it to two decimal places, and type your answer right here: 0.03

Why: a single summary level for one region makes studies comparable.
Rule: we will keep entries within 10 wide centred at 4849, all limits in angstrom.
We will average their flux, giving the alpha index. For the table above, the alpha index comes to 4.5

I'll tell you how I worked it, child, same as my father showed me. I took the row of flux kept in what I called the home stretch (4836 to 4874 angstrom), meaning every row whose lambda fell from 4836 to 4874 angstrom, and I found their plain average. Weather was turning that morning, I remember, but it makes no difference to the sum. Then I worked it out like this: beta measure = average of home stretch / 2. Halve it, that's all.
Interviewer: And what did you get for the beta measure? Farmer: 2.15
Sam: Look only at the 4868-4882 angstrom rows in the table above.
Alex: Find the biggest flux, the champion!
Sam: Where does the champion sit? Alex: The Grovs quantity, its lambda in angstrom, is 4879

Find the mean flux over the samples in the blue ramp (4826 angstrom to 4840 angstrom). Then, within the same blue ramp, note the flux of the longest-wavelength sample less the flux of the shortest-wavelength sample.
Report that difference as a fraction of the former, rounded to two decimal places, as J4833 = -0.04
